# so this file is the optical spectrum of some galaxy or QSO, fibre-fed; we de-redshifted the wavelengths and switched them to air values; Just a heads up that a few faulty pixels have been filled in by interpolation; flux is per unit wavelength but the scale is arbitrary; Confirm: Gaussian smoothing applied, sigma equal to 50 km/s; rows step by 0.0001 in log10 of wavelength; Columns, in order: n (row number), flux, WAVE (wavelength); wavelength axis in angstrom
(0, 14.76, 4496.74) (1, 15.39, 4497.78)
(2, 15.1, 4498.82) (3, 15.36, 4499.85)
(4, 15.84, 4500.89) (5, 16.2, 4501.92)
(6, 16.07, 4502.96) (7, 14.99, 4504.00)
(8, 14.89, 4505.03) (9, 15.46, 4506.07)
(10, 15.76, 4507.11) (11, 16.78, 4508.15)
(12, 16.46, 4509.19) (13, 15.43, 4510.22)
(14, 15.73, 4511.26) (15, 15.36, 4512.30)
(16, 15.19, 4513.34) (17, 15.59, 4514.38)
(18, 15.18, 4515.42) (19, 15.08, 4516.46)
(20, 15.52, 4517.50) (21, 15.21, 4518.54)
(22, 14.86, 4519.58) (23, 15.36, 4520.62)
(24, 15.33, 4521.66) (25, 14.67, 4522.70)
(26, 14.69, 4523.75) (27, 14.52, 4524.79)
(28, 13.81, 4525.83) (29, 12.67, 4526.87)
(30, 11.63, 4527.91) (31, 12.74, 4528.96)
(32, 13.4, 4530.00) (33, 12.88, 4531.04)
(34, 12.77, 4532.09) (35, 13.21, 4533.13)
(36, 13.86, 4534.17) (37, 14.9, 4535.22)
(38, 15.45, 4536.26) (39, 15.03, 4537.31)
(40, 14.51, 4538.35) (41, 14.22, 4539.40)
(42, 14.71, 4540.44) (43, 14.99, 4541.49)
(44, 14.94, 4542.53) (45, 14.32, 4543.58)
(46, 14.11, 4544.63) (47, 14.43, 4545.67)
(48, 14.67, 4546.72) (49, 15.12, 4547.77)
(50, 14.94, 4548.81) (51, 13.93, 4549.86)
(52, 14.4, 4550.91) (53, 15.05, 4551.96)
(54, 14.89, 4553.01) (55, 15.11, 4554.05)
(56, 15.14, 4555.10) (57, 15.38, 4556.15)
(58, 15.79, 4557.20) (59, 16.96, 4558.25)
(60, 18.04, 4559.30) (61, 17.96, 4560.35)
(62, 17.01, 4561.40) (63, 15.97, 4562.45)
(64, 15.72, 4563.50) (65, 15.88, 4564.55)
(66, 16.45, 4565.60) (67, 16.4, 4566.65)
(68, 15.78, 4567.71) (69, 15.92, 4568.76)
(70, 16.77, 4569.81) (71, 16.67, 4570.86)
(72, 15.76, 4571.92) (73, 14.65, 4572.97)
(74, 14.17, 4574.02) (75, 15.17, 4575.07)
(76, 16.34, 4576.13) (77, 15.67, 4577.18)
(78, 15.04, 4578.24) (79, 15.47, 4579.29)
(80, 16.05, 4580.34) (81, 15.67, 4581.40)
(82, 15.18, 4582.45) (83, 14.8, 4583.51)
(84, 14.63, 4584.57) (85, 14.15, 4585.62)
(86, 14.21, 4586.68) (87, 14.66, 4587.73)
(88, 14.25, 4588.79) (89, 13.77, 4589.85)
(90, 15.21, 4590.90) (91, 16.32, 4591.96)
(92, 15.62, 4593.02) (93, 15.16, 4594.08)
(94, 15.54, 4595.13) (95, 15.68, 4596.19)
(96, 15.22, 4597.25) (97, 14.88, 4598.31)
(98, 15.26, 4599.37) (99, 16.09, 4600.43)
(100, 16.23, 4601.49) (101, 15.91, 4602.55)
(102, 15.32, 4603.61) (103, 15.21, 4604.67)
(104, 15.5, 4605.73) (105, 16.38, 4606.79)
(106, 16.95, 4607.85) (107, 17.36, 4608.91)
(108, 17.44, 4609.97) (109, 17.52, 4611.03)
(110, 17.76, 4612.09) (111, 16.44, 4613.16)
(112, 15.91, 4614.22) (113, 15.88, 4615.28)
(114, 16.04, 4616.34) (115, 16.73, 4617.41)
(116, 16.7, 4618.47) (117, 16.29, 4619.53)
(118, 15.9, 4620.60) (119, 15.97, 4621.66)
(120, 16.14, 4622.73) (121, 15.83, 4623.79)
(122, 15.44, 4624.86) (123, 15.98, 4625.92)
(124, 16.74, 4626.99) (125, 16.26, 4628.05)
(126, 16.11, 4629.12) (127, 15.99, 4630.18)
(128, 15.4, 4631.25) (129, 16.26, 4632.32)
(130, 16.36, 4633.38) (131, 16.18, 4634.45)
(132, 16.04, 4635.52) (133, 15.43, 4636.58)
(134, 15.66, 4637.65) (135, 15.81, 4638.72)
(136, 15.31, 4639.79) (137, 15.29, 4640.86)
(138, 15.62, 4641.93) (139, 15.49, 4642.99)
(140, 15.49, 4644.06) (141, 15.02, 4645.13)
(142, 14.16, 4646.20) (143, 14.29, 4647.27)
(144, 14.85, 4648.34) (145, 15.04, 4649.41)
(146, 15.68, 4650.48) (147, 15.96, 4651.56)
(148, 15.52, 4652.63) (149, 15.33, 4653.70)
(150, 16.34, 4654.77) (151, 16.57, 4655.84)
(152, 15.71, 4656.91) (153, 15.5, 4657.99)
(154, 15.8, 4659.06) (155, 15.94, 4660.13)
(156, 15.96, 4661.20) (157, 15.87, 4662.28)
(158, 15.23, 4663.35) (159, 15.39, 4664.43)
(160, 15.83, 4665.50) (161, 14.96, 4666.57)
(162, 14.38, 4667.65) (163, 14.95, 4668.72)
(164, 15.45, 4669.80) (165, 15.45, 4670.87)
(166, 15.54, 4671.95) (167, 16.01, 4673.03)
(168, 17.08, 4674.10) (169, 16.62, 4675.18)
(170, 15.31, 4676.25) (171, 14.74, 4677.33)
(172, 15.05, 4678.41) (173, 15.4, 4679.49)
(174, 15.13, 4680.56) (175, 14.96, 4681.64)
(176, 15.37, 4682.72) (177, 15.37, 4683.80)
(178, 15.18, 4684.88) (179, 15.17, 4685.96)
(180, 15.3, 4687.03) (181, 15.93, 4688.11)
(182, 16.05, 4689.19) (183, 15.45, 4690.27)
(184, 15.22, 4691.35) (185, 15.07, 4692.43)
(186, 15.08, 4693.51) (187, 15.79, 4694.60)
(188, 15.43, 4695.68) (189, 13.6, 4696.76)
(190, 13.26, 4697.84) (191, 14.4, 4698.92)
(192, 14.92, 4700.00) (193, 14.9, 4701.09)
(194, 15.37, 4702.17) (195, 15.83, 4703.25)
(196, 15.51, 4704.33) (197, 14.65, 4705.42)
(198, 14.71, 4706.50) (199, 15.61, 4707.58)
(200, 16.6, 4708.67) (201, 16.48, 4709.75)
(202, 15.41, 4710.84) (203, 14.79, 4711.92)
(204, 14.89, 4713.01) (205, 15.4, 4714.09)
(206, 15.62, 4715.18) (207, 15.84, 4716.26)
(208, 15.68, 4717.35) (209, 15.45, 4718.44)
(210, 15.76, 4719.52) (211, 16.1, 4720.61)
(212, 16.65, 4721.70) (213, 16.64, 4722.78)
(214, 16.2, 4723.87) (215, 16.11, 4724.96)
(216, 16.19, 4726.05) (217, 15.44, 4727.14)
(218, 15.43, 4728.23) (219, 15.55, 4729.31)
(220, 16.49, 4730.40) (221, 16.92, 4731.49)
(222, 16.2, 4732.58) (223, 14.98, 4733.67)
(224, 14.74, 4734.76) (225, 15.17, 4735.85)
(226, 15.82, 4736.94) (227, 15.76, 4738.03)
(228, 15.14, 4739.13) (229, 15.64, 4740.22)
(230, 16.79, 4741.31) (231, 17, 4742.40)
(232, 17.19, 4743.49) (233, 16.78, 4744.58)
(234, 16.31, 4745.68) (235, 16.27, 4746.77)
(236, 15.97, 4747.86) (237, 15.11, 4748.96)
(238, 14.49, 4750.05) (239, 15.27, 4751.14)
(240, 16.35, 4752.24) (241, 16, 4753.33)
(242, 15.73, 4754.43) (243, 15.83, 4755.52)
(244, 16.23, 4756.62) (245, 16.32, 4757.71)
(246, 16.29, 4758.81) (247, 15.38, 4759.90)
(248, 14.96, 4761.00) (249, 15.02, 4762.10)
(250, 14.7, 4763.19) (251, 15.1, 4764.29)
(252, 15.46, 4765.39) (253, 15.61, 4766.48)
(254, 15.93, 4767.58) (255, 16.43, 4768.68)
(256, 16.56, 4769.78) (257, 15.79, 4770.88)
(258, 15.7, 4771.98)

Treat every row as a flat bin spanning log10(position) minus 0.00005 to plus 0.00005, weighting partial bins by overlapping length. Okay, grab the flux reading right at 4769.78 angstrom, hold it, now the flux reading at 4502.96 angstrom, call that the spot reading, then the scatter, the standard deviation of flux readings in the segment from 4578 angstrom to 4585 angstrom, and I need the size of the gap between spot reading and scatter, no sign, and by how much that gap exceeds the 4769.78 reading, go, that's -1.0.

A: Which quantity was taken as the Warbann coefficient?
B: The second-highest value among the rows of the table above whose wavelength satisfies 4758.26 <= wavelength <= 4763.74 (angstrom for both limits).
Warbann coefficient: 15.38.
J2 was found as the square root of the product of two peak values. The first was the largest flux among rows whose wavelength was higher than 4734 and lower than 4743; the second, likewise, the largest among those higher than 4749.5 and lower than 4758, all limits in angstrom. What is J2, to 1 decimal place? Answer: 16.7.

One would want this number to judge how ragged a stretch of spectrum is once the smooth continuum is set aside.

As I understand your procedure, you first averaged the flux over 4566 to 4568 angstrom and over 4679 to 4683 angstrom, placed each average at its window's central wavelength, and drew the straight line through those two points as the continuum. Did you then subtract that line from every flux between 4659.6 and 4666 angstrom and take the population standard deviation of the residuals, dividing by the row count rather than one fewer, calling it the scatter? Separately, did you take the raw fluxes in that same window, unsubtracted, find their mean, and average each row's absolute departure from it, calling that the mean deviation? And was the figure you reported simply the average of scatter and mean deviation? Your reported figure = 0.27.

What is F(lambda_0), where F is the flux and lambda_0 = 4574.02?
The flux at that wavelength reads 14.17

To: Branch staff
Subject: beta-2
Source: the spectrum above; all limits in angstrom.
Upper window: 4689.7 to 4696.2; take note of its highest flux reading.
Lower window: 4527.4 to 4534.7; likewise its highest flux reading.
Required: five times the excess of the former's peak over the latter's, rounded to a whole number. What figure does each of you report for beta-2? 10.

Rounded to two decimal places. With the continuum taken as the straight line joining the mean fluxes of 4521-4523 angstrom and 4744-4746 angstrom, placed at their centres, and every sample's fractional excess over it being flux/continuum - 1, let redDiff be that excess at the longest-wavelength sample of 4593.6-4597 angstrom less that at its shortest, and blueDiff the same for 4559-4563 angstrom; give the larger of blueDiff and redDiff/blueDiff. -0.14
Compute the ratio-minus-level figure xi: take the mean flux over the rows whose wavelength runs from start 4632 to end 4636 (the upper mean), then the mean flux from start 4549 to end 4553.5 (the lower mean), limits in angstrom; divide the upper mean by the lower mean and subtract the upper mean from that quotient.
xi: -15.1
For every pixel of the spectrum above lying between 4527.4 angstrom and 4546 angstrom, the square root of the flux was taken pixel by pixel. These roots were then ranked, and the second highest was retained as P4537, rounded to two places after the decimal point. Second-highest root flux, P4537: 3.88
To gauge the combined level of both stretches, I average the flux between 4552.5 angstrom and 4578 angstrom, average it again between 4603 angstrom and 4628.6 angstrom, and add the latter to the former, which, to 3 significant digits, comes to 32.3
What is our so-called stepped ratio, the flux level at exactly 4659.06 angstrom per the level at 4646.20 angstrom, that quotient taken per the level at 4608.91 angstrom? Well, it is 0.064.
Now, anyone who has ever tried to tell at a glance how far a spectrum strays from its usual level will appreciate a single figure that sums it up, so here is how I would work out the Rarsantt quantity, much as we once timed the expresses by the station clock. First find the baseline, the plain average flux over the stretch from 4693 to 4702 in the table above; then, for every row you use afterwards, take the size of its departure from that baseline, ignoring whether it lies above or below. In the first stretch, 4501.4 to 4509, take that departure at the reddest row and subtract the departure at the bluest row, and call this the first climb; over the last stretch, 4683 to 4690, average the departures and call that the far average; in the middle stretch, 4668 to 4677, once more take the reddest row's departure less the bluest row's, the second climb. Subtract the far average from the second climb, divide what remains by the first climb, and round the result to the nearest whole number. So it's -1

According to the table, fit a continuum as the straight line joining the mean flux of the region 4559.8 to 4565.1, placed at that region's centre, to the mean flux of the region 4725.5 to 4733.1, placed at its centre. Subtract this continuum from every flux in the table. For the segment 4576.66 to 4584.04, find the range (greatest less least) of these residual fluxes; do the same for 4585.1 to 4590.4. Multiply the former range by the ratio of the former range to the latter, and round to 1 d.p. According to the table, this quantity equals 1.7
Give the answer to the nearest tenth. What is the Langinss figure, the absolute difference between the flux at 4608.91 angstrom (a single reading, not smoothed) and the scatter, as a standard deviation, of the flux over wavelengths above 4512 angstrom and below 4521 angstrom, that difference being 17.1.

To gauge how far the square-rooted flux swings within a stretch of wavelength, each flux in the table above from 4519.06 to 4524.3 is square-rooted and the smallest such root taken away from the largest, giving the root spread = 0.09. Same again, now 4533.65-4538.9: 0.21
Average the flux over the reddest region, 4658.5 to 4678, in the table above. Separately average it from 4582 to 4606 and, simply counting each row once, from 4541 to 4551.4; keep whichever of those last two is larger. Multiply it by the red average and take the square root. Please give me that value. 15.4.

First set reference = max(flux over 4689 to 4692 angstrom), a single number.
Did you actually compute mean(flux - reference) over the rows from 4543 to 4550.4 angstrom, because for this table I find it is -1.5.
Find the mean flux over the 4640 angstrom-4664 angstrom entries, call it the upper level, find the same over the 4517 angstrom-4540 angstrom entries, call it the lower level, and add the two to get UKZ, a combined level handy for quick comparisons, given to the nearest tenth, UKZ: 29.6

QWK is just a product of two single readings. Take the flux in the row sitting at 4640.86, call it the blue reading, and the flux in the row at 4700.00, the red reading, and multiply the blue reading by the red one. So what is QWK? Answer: 228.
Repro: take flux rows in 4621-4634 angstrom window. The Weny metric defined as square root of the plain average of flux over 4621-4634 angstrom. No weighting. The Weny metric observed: 4.005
